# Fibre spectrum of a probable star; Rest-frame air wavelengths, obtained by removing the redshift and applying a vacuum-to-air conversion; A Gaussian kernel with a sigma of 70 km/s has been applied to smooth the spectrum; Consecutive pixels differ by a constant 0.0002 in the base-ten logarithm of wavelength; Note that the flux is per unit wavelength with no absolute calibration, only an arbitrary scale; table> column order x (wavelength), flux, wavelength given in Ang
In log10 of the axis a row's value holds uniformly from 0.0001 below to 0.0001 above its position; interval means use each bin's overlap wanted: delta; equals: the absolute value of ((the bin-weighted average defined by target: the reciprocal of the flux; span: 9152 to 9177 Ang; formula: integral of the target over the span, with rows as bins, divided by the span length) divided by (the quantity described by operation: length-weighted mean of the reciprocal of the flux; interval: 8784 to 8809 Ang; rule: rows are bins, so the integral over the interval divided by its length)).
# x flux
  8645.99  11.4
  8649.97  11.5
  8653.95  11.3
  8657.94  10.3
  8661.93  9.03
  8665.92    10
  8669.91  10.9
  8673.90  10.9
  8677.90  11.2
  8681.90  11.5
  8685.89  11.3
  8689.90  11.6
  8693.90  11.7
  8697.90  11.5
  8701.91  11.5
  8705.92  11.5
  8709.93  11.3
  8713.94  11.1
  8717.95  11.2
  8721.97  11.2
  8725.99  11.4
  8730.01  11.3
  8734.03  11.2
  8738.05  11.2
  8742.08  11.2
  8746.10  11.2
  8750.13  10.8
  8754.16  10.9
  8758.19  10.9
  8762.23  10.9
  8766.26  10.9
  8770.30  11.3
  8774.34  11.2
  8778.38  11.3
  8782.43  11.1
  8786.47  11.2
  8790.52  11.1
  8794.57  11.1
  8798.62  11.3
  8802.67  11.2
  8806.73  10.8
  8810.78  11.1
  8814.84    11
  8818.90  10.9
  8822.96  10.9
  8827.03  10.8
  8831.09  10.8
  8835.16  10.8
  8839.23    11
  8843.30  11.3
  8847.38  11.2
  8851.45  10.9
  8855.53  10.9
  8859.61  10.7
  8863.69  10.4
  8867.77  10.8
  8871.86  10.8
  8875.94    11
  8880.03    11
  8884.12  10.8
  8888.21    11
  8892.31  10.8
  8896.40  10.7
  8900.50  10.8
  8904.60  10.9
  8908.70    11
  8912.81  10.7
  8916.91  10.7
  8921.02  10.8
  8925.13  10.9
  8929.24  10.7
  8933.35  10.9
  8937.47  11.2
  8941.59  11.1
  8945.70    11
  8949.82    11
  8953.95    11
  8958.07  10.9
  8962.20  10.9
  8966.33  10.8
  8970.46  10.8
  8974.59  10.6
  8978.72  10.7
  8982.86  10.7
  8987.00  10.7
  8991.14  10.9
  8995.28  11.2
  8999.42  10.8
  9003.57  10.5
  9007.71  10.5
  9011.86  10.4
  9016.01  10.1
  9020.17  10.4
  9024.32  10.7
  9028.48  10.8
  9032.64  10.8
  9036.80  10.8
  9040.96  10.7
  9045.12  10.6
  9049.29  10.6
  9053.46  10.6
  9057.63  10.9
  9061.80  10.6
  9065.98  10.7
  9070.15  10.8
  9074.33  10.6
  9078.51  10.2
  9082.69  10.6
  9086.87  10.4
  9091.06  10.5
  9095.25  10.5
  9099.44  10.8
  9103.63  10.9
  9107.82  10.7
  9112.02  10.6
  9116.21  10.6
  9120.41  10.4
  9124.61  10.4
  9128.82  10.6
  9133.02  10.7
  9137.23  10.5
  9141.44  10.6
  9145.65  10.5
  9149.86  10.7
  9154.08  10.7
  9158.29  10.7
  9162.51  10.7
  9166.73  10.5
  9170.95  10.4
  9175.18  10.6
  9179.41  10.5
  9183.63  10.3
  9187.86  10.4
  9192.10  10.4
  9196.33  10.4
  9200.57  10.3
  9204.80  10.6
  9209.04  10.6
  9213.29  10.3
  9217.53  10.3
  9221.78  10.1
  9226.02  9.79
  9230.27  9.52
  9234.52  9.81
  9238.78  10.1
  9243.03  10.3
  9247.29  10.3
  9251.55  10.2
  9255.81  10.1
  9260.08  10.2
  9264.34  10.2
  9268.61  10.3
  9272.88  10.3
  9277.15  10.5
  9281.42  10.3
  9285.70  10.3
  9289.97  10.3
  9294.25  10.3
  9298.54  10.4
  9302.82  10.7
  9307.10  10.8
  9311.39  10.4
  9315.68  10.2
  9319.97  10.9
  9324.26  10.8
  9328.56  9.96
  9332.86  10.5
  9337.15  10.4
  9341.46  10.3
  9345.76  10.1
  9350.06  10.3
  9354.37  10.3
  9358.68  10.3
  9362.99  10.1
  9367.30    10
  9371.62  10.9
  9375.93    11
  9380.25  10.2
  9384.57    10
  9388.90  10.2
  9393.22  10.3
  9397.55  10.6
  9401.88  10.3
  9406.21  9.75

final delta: 1.05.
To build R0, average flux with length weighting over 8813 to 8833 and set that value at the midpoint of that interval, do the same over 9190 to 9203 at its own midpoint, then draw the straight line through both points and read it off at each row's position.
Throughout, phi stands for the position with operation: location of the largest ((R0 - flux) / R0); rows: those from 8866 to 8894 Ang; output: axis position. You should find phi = 8867.77 Ang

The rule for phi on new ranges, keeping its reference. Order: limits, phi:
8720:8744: 8721.97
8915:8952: 8916.91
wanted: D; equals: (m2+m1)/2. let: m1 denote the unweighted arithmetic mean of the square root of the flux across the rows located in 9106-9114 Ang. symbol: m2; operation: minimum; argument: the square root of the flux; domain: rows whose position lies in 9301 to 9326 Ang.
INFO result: 3.23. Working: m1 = 3.26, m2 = 3.194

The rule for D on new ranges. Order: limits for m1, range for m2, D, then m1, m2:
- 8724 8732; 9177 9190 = 3.29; 3.37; 3.209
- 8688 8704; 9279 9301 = 3.31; 3.40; 3.209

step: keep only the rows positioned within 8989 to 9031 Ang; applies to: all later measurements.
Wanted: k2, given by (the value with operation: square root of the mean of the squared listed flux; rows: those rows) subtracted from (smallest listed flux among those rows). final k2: -0.53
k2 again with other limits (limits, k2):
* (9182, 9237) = -0.70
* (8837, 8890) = -0.51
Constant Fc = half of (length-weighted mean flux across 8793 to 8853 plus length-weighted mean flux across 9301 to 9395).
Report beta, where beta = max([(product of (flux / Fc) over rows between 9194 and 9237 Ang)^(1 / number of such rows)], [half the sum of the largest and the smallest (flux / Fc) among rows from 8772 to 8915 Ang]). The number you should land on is 1.01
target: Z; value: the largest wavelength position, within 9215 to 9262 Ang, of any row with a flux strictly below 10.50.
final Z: 9260.08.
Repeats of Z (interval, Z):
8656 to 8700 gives 8665.92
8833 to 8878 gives 8863.69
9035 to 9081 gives 9078.51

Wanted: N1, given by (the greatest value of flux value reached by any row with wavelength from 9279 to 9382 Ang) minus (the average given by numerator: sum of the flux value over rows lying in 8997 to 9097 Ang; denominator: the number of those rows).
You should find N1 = 0.41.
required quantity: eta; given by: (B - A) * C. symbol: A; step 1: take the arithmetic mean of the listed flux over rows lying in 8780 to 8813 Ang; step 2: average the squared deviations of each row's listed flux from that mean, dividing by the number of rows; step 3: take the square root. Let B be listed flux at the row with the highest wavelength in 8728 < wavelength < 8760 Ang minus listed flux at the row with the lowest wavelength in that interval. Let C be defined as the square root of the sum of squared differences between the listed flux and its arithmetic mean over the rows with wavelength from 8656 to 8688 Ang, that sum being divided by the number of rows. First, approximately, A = 0.14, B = -0.4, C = 0.77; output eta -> -0.413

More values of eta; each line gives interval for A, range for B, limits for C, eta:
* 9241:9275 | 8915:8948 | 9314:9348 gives 0.071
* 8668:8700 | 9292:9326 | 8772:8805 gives 0.017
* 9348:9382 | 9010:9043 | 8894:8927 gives -0.004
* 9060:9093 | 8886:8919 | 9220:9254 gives -0.124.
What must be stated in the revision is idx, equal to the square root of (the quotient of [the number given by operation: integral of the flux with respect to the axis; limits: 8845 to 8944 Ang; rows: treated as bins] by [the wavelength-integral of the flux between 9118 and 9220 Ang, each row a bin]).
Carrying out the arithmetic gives 1.00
